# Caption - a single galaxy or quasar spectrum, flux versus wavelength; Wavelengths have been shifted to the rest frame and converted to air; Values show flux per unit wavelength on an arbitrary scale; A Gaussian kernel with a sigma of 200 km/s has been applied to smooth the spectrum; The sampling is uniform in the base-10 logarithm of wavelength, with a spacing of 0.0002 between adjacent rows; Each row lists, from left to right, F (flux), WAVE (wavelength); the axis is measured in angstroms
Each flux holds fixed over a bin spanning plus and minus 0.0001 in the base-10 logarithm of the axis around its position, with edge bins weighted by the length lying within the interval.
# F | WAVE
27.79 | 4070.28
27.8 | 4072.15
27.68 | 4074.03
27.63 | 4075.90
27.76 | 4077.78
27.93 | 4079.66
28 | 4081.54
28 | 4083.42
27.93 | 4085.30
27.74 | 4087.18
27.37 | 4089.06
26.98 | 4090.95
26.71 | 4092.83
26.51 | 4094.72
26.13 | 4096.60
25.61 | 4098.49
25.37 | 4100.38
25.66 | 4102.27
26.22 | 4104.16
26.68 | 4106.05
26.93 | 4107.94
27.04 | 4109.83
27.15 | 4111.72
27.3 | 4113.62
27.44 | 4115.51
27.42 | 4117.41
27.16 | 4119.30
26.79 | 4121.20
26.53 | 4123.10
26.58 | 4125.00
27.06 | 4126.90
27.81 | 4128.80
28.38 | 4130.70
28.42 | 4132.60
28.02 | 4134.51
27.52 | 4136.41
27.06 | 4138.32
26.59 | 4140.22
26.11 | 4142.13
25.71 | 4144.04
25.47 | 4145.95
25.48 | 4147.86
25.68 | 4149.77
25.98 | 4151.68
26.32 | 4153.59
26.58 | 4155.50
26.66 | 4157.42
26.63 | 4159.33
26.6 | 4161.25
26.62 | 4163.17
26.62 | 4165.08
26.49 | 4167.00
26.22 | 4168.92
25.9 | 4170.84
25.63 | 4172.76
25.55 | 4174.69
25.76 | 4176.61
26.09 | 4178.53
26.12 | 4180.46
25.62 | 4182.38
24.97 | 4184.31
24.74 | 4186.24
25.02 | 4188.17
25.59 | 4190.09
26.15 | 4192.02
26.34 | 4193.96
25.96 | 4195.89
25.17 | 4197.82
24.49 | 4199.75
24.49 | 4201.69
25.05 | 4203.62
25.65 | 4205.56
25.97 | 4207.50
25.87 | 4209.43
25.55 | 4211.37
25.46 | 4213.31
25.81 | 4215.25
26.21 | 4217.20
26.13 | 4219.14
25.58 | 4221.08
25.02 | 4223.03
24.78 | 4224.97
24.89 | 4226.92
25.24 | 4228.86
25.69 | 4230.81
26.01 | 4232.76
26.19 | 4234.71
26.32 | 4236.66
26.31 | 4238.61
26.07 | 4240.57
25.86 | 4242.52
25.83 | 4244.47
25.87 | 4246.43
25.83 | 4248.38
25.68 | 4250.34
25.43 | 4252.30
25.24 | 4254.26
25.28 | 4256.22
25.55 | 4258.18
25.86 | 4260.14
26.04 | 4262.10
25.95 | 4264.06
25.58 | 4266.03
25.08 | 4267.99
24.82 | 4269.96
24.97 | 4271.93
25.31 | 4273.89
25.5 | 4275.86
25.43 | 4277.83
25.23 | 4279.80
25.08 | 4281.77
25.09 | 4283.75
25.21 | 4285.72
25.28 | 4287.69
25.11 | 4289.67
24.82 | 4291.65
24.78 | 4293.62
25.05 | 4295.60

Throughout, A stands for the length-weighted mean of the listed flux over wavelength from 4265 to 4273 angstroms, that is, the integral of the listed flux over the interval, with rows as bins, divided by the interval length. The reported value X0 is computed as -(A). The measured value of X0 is -25.1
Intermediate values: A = 25.1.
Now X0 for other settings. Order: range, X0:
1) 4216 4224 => -25.7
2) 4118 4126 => -26.8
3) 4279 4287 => -25.2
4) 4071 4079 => -27.7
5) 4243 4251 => -25.8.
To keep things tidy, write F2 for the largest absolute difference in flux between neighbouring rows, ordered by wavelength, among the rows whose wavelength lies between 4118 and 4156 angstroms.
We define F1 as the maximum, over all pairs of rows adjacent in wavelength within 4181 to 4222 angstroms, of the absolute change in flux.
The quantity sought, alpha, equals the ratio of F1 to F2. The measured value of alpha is 1.05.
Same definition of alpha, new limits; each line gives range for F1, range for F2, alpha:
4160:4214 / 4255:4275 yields 1.58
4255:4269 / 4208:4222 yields 0.91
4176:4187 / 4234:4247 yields 2.71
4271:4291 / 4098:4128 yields 0.61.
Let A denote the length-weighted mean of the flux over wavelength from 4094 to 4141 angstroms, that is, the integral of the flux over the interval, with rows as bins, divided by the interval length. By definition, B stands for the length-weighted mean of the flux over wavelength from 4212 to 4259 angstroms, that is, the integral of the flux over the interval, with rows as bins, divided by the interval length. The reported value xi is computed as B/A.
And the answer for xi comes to 0.95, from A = 26.9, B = 25.7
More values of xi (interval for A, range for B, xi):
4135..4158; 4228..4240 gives 0.99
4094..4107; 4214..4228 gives 0.98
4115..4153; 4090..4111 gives 0.98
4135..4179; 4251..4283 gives 0.97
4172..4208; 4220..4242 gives 1.01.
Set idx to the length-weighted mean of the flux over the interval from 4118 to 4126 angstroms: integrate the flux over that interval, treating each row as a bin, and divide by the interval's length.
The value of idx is 26.8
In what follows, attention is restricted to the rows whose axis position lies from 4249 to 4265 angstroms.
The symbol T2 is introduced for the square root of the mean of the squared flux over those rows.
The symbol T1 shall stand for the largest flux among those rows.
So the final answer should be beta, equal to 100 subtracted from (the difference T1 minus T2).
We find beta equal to -99.59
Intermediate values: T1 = 26.04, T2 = 25.6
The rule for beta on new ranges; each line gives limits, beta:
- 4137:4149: -99.02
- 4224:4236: -99.28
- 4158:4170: -99.90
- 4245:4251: -99.92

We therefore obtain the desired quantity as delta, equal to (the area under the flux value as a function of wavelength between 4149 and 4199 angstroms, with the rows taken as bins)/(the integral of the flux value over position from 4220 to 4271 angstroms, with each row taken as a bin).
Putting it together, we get 0.99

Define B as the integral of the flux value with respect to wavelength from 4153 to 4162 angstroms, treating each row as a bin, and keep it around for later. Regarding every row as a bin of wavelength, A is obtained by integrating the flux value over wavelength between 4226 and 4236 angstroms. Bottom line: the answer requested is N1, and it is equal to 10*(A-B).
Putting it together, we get 174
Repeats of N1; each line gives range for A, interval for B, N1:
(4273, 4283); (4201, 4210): 240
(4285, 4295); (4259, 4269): -67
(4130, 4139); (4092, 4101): 163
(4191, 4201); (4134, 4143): 125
